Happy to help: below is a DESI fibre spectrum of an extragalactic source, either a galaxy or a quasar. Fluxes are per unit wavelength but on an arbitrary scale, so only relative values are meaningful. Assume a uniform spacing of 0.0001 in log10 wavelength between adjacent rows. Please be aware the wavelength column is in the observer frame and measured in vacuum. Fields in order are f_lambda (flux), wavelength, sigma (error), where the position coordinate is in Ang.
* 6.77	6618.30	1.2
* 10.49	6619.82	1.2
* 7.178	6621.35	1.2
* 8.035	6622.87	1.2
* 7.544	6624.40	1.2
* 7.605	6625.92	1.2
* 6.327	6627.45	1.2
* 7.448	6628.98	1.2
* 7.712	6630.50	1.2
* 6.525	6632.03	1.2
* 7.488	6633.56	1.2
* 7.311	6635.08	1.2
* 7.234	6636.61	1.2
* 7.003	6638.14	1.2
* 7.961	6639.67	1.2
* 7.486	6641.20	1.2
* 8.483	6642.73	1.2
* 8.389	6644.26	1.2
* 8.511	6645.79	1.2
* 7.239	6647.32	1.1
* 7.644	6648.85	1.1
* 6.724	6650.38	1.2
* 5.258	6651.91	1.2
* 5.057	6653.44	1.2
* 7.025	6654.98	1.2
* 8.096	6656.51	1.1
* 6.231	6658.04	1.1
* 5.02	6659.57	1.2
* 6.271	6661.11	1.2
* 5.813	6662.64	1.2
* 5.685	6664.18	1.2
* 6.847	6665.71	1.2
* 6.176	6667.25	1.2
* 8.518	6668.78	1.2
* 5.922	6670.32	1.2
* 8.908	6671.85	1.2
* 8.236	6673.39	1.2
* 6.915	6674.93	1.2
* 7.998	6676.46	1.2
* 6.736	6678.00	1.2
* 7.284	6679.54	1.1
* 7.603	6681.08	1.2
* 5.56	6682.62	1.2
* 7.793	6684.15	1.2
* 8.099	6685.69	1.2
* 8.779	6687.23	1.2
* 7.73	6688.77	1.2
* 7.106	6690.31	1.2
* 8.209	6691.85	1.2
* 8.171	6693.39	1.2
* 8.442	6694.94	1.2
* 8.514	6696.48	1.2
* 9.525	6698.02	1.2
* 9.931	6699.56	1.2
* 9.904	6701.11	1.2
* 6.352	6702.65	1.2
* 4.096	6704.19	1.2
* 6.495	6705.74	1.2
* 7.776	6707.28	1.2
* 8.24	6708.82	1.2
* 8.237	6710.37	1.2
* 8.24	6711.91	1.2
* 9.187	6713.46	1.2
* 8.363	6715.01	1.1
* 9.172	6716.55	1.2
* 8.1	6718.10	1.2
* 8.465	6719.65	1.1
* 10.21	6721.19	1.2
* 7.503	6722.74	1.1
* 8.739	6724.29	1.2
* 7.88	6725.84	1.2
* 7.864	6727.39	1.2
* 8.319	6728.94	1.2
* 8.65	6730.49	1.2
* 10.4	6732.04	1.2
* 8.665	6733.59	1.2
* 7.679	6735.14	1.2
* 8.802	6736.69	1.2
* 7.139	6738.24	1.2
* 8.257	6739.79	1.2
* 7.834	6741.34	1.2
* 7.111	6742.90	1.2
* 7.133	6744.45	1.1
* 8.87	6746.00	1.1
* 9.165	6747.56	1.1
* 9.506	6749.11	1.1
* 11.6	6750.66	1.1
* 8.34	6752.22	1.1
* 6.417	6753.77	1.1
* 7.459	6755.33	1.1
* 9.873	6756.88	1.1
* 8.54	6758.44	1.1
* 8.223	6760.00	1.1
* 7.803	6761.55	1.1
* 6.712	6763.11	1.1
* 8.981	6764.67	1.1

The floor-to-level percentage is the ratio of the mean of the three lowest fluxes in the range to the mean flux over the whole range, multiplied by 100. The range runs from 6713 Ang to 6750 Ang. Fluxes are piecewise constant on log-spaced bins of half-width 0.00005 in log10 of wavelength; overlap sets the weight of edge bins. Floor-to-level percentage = 84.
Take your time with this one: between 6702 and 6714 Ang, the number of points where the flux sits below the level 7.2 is 3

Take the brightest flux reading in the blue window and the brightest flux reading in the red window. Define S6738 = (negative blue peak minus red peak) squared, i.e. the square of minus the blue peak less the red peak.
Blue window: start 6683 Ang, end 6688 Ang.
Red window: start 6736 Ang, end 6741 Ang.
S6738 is 309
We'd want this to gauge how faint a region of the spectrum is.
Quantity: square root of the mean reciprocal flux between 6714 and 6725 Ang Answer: 0.341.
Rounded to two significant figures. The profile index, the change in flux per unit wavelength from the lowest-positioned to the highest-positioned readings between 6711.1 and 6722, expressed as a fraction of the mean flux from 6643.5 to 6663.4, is 0.032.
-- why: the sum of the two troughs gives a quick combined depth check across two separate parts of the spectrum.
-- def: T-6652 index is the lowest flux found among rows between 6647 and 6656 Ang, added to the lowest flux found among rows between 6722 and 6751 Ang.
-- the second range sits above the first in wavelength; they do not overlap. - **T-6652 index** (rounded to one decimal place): 12.2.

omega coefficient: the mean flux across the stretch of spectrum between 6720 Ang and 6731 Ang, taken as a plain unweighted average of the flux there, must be 8.45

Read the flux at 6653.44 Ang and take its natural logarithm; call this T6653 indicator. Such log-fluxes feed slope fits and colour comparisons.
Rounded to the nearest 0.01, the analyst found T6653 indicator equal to 1.62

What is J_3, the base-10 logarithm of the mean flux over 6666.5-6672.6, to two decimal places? 0.87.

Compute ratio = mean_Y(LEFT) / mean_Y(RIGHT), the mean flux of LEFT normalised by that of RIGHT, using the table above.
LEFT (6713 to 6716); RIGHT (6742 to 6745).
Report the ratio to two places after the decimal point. 1.23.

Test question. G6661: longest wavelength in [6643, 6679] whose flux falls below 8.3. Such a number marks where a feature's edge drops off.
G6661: 6678.00 Ang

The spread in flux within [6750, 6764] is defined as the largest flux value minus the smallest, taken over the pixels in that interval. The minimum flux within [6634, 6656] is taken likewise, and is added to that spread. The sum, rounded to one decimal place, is 10.2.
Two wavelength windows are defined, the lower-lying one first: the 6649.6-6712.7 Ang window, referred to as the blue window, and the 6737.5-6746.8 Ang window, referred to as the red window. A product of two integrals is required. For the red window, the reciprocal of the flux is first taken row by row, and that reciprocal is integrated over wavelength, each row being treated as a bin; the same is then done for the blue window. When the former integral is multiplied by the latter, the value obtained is 11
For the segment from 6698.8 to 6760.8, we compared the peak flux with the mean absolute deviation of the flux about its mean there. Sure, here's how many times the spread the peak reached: 12.7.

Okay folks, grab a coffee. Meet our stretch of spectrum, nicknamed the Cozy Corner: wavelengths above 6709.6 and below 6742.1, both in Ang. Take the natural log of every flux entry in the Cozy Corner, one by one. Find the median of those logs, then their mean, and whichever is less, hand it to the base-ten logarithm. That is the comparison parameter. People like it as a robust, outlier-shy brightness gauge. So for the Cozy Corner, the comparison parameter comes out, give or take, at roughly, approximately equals 0.326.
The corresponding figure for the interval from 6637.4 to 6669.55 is 0.284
